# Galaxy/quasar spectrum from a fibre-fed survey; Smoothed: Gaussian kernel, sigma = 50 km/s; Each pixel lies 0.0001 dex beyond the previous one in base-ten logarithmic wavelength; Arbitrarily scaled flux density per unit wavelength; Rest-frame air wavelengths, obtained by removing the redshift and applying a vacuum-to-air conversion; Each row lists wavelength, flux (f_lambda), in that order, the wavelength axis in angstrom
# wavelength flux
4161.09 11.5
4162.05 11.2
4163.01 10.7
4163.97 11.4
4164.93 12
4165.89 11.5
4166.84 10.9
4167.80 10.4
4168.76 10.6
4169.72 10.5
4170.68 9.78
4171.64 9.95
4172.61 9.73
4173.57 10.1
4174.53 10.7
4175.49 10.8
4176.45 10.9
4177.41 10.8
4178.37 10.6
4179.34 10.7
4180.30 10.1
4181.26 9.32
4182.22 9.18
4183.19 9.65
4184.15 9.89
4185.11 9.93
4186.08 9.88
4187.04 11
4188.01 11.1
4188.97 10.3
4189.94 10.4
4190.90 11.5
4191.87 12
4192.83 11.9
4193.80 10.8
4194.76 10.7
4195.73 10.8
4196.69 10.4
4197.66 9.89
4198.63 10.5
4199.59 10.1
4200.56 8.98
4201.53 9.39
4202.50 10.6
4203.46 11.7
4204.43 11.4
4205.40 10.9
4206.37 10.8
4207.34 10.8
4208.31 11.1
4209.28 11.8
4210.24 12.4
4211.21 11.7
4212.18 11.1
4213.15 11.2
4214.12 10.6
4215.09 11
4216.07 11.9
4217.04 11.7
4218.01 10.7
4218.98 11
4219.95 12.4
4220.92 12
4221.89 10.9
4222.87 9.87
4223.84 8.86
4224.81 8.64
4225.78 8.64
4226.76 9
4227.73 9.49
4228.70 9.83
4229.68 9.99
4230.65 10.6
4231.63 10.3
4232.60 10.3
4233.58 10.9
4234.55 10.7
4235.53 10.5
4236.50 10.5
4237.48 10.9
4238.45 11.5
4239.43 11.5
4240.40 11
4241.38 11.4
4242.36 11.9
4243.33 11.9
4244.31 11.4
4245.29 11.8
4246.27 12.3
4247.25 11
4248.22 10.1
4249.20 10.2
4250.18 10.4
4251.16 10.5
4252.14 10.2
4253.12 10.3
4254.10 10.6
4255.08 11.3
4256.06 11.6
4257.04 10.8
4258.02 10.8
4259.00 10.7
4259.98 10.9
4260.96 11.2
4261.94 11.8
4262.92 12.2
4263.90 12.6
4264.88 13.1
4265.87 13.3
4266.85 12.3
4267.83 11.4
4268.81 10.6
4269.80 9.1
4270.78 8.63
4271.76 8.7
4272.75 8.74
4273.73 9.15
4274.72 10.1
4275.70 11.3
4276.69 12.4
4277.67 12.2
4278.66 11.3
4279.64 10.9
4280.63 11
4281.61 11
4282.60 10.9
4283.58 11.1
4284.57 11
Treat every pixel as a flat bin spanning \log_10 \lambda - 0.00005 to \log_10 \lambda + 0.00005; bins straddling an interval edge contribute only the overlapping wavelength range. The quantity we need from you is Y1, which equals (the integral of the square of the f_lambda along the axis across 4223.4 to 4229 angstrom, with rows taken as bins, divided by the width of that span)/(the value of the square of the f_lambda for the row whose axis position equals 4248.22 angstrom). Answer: 0.81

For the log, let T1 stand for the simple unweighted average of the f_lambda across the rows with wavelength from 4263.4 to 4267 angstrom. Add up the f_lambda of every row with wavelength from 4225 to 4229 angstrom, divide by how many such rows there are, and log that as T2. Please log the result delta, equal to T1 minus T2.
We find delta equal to 3.6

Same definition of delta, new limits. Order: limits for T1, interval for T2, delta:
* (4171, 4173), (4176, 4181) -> -0.8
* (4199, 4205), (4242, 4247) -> -1.5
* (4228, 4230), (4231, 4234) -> -0.6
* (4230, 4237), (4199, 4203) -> 0.8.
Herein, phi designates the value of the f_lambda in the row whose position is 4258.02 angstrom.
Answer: 10.8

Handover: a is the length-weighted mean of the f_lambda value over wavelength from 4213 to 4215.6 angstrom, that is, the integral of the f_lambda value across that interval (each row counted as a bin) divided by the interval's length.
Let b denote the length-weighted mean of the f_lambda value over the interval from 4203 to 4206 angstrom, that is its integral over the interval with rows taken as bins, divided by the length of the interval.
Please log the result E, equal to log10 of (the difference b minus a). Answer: -0.38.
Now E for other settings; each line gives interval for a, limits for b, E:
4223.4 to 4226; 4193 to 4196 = 0.33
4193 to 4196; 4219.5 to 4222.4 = -0.07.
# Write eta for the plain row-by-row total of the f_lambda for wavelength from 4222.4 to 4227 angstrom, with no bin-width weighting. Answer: 45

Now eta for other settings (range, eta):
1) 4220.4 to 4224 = 42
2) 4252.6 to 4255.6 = 32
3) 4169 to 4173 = 40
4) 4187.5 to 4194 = 78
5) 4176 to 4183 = 72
